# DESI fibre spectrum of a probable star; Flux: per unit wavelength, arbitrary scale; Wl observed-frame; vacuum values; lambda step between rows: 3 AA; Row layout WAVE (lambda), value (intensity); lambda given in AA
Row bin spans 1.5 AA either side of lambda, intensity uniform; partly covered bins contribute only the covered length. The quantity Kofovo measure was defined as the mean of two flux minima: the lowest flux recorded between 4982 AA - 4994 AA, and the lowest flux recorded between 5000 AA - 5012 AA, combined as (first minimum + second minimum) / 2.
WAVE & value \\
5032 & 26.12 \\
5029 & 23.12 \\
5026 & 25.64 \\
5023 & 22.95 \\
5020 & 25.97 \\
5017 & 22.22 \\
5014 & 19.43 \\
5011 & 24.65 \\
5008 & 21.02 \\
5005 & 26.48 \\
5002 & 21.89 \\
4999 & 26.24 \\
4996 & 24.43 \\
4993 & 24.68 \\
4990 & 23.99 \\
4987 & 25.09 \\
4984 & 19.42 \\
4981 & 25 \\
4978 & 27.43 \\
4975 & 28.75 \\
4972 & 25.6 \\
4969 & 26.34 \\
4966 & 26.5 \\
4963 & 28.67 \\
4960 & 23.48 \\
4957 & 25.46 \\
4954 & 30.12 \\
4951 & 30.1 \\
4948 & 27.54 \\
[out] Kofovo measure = 20.2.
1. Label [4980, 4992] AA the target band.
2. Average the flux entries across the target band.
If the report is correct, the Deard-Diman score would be 23.4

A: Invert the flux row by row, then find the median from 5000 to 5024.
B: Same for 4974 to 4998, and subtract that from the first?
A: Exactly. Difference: 0.004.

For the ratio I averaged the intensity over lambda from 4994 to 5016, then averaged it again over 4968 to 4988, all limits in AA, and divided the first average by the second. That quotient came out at 0.92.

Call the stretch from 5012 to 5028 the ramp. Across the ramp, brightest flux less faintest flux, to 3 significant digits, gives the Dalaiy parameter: 6.54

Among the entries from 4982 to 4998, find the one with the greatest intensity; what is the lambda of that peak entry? 4987 AA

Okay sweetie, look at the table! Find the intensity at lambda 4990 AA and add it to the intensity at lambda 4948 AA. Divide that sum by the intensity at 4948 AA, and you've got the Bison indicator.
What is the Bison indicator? 1.87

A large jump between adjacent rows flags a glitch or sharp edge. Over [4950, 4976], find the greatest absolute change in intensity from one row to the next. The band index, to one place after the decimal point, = 5.2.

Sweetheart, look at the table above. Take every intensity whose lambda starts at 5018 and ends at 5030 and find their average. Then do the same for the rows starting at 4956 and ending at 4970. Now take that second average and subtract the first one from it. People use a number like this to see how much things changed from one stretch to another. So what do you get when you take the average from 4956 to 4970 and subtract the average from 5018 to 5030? 1.7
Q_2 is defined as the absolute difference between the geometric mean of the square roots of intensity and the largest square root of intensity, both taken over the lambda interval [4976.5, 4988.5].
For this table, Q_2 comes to 0.33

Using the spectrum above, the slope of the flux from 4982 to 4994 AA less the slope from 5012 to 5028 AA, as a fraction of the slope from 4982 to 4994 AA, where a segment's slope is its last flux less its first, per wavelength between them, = 0.1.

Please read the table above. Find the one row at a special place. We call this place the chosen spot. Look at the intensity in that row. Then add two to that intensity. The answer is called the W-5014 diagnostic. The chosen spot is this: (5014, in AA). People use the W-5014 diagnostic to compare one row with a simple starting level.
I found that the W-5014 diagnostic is 21.4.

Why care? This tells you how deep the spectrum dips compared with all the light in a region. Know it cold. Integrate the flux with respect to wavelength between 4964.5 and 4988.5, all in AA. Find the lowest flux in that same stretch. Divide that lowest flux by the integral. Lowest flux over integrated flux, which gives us 0.0317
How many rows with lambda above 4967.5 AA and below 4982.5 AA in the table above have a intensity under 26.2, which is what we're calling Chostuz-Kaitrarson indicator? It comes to 2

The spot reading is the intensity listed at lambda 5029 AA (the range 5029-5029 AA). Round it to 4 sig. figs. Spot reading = 23.12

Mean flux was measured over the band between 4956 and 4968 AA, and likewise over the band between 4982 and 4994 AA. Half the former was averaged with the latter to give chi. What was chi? 18.2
